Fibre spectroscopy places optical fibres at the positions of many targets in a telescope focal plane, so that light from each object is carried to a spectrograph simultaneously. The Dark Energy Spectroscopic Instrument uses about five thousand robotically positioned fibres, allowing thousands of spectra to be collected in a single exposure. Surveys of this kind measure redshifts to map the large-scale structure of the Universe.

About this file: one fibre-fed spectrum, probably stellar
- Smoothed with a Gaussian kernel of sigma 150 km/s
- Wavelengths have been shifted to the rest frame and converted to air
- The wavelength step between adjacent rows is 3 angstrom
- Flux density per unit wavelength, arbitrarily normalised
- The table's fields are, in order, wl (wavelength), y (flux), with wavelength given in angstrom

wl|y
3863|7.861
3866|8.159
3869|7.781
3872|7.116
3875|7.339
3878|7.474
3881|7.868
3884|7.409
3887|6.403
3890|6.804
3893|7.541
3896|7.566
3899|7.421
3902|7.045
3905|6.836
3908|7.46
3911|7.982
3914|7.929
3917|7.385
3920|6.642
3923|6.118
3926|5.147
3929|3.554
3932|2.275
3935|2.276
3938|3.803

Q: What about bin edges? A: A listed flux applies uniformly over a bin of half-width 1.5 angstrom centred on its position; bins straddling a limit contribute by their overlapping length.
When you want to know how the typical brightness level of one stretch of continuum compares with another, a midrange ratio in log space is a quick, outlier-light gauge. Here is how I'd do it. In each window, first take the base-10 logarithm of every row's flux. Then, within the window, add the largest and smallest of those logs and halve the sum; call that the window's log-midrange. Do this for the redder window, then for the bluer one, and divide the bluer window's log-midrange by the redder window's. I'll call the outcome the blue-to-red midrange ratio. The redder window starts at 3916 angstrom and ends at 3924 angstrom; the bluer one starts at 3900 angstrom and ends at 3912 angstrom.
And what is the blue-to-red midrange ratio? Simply 1.05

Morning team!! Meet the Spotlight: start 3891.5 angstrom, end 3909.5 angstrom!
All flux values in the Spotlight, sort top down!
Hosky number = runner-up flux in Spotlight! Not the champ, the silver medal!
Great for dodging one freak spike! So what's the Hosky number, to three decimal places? 7.541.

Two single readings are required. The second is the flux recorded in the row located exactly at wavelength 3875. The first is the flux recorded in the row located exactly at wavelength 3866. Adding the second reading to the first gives 15.5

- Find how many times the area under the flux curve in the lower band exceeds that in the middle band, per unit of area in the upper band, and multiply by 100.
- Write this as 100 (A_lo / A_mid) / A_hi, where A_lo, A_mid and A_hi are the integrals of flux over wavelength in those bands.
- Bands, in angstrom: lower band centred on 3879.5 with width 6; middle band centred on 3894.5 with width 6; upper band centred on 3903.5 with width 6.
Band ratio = 2.44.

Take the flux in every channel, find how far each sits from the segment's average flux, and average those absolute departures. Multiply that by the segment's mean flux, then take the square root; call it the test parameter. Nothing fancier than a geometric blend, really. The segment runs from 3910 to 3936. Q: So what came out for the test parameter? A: 3.25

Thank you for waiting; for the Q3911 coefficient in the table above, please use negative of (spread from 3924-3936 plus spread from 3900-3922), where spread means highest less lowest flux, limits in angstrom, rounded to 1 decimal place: -4.2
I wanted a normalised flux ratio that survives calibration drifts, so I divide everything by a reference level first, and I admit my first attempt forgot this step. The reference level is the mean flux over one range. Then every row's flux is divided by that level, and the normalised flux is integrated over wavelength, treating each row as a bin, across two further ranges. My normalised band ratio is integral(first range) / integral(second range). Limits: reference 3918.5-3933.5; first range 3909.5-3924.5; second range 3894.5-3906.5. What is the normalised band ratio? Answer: 1.25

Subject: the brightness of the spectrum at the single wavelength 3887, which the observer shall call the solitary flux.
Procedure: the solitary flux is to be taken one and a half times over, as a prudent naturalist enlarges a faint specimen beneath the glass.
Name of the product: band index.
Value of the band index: 9.6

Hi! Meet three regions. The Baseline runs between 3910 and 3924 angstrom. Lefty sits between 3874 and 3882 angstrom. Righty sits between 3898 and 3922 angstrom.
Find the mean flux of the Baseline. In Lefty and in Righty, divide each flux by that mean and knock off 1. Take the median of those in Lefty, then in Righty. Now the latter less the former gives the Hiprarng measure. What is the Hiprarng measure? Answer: -0.010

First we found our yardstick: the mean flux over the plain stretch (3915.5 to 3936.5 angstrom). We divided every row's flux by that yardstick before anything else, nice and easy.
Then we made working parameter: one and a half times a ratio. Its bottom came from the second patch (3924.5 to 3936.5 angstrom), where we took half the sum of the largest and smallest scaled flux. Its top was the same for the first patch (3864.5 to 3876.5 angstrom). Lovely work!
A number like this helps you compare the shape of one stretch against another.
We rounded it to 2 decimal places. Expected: 3.09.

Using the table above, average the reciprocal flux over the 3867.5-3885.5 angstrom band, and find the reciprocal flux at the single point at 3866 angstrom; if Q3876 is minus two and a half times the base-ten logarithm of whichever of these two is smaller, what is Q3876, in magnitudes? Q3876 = 2.28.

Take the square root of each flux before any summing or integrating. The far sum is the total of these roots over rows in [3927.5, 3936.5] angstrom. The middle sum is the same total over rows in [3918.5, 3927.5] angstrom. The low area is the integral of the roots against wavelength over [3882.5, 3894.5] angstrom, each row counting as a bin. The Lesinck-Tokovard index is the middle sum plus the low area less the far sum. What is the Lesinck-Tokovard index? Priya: 34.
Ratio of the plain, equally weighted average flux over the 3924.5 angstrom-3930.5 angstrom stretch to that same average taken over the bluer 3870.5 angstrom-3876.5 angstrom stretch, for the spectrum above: 0.6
